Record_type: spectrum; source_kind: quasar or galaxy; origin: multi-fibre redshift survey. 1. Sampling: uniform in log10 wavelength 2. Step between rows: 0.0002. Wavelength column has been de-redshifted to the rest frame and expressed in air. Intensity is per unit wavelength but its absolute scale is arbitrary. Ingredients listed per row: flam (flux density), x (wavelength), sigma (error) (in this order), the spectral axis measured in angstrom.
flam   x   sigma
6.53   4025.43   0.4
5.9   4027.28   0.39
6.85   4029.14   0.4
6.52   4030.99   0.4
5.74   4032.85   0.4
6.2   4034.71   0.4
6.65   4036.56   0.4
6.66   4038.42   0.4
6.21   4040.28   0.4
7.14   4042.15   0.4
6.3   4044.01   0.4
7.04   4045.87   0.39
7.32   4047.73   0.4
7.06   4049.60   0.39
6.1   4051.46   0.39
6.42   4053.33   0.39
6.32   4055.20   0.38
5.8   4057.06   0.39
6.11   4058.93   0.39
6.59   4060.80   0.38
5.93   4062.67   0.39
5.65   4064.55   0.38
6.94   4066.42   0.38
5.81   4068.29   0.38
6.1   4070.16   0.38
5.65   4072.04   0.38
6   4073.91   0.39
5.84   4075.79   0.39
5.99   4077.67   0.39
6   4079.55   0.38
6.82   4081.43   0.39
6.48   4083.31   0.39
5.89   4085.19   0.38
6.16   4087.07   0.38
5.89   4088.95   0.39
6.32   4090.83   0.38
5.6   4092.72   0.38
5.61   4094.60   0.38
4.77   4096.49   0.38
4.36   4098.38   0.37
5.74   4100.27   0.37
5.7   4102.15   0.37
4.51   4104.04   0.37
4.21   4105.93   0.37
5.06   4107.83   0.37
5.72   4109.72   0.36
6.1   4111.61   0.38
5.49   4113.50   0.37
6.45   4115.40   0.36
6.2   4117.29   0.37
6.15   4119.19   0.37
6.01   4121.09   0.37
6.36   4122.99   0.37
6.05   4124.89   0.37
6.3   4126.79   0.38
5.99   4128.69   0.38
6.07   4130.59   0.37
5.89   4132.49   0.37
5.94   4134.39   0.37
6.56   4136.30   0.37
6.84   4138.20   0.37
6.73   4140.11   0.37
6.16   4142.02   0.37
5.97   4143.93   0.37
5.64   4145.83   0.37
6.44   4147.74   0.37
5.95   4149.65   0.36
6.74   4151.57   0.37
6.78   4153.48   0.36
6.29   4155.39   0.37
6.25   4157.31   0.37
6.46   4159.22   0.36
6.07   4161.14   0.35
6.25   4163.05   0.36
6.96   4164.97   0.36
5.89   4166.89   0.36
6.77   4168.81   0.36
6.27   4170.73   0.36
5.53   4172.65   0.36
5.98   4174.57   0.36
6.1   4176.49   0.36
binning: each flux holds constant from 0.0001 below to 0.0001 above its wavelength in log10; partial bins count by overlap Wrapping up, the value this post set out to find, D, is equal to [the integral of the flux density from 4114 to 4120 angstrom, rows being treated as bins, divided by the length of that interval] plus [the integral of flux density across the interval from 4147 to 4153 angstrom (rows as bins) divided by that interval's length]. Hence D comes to 12.6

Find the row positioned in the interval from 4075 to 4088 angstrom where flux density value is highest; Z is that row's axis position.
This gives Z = 4081.43 angstrom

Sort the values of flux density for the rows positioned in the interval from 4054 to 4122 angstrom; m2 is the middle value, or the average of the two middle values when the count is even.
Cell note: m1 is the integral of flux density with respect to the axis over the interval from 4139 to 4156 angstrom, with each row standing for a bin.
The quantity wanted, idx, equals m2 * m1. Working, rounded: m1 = 107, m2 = 5.9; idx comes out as 633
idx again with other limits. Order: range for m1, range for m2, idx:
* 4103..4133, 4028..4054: 1143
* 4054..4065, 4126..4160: 420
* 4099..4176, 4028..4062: 3017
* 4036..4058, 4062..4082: 868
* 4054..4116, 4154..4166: 2256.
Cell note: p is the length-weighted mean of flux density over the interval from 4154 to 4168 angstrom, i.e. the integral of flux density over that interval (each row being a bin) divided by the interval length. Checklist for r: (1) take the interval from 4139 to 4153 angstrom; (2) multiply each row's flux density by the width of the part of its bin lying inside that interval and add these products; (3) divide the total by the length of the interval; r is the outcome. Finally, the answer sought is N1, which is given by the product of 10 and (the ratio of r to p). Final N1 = 9.9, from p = 6.33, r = 6.26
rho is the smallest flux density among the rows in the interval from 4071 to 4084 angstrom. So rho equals 5.65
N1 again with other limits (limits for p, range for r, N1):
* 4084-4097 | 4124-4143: 10.8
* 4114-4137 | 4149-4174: 10.3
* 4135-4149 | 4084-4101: 8.9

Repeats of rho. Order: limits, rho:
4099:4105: 4.51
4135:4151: 5.64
